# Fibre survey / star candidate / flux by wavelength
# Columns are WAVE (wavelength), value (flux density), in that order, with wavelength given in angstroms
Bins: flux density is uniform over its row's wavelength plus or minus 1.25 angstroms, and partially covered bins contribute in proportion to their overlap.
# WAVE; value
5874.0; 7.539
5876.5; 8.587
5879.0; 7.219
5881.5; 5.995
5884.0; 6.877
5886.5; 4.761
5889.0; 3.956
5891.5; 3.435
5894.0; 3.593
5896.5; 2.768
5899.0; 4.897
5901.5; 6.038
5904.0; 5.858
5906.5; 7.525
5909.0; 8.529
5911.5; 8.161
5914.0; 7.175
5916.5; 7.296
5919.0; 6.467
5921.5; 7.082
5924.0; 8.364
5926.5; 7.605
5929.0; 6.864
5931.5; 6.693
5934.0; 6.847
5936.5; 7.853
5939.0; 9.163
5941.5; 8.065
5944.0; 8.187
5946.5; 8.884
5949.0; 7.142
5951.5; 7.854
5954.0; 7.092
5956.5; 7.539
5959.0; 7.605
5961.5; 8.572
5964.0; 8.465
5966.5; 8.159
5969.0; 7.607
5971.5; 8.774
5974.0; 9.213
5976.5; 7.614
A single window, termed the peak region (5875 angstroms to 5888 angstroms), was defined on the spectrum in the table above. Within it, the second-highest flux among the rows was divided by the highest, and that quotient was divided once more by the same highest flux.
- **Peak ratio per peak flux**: 0.098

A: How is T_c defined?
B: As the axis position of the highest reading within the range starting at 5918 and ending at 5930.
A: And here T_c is 5924.0 angstroms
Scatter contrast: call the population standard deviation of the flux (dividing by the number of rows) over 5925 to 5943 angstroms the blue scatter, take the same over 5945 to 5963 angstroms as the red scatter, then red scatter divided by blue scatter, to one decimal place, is 0.8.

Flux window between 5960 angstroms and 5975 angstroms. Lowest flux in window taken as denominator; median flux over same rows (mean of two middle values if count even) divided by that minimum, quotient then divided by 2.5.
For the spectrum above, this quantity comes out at 0.45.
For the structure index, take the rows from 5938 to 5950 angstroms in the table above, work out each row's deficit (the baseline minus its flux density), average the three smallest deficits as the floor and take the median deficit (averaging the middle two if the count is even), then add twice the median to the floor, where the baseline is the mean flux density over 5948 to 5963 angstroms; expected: -2.2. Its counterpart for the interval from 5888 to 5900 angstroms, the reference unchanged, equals 11.6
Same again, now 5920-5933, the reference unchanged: 1.1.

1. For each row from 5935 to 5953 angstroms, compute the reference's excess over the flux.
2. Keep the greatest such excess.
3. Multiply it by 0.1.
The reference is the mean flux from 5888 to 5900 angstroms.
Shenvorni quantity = -0.34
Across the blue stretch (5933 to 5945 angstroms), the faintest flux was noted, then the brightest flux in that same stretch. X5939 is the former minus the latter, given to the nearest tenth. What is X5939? -2.3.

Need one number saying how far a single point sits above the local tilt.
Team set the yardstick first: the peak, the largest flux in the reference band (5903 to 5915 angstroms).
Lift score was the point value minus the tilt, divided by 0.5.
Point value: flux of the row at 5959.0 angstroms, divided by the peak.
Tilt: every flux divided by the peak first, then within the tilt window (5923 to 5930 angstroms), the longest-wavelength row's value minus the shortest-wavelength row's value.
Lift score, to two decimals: 2.14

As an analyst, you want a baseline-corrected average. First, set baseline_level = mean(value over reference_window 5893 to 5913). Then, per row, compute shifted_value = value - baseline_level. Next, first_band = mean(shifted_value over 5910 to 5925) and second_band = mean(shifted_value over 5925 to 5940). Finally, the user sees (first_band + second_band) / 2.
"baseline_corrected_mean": 1.5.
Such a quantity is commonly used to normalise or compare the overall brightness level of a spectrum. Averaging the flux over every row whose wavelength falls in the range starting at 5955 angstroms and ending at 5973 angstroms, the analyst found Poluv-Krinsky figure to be 8.10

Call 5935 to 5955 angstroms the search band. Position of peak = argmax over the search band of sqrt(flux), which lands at 5939.0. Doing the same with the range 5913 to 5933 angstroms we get 5924.0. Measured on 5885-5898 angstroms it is 5886.5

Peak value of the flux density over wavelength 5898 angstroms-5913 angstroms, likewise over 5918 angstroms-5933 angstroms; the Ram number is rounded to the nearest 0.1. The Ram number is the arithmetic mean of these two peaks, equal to 8.4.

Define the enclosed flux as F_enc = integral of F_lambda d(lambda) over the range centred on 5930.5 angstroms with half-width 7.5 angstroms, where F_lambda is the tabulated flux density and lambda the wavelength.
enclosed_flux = 111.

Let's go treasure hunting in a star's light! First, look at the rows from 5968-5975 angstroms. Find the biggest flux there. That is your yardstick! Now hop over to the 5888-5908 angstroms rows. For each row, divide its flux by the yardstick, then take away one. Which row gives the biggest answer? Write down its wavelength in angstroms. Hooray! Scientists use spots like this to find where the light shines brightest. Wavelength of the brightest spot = 5906.5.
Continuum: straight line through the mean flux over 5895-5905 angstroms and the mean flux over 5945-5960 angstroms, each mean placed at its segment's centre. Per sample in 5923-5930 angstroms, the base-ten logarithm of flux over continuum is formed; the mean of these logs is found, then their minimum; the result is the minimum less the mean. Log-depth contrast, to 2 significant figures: -0.053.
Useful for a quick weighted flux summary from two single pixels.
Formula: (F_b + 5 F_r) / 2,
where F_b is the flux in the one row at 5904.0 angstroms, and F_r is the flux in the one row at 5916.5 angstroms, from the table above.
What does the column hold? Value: 21.2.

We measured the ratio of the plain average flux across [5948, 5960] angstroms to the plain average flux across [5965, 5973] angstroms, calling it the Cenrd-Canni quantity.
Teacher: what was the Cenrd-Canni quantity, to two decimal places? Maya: 0.91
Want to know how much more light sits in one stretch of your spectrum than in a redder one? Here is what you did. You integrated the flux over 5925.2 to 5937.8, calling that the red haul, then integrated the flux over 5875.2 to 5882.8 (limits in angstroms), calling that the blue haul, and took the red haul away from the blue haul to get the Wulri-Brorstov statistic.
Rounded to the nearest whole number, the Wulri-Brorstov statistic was -35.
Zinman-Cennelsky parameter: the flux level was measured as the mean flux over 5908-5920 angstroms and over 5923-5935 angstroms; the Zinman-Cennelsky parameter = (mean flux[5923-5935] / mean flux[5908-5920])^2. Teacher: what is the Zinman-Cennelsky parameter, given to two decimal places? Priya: 0.93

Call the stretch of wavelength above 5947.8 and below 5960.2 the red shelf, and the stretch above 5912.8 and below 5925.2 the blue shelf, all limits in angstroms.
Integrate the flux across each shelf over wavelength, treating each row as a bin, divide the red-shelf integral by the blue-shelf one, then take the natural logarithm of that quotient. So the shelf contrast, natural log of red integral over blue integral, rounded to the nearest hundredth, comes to 0.02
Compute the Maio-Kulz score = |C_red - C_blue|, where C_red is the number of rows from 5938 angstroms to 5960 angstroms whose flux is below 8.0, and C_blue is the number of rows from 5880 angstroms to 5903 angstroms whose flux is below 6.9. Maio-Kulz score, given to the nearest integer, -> 4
